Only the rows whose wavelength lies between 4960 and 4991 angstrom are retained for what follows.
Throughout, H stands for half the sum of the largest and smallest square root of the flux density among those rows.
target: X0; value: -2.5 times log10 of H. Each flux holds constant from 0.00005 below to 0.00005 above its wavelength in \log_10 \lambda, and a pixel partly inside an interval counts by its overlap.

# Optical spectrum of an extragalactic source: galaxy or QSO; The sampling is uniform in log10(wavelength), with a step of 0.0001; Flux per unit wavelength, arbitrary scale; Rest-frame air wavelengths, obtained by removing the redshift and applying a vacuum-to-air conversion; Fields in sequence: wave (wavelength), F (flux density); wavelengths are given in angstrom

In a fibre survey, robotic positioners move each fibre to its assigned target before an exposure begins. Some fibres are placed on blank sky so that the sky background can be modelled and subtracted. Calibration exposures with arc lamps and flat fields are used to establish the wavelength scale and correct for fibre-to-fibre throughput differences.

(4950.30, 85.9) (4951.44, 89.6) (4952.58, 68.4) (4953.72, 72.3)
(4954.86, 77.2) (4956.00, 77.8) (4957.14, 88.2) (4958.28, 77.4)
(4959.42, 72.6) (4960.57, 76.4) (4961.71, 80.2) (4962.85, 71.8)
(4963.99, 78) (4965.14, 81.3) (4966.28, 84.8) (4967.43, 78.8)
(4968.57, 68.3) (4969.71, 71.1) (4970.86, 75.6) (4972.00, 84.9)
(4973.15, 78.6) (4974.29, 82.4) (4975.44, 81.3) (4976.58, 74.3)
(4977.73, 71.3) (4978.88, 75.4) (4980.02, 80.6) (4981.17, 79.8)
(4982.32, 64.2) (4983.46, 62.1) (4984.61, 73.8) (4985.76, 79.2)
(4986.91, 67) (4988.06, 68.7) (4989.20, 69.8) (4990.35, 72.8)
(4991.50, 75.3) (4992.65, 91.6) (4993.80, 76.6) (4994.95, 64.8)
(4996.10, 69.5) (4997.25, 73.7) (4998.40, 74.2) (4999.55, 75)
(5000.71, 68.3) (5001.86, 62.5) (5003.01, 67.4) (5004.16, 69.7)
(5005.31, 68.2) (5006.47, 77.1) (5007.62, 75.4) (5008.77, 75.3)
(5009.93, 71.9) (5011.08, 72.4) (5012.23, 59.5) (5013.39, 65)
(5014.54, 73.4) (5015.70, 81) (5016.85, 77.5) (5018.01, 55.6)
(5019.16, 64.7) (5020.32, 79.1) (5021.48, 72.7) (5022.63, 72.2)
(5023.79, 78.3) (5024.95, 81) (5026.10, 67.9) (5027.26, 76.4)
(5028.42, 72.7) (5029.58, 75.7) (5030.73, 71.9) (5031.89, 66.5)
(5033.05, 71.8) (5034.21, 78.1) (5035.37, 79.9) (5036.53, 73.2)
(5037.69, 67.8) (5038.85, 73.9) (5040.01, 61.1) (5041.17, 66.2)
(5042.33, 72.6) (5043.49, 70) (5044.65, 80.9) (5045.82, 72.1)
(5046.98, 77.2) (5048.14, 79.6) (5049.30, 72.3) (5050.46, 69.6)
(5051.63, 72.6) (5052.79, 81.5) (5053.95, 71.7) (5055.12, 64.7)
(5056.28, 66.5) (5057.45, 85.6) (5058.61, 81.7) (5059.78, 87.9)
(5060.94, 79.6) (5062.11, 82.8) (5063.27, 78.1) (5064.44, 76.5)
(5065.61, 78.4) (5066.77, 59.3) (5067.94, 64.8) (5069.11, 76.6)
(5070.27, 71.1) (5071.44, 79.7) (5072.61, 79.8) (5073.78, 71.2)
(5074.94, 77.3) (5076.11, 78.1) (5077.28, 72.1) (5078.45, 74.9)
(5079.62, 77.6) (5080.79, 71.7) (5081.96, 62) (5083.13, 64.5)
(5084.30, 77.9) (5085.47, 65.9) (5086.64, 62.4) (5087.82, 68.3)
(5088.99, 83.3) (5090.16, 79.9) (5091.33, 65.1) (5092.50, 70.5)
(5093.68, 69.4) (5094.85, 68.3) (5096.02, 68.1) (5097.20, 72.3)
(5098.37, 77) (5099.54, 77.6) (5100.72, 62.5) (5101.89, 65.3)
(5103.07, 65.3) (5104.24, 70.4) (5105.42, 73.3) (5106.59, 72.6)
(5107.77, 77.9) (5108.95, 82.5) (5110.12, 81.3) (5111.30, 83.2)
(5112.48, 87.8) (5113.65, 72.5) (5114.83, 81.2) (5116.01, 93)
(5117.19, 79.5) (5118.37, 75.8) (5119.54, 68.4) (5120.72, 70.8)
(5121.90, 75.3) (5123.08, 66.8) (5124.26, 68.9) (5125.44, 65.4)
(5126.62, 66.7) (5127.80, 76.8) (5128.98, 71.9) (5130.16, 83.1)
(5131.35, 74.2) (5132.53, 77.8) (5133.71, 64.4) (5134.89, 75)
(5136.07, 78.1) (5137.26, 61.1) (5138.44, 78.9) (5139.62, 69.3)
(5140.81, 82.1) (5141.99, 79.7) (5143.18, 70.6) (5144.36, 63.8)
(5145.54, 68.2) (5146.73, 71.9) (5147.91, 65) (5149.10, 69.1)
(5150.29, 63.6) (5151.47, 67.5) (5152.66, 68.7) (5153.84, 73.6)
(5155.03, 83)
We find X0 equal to -2.330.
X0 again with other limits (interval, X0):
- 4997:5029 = -2.288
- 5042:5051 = -2.345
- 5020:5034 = -2.333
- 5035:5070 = -2.328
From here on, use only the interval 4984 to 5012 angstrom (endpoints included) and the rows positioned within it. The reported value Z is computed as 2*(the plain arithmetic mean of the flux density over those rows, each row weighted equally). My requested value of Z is 145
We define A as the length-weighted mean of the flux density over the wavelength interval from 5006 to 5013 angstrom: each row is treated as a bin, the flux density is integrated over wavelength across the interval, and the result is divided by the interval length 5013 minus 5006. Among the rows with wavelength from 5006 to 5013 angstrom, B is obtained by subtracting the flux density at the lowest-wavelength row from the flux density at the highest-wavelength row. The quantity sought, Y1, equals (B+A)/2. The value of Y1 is 27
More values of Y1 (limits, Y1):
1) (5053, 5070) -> 40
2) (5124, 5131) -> 43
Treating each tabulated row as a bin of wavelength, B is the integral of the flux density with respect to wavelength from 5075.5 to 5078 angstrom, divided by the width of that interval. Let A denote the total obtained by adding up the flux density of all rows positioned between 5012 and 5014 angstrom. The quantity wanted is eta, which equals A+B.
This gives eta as 200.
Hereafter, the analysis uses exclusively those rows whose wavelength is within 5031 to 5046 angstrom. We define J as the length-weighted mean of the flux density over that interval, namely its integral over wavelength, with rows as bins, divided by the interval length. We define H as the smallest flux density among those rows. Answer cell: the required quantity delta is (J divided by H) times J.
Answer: 84.4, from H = 61.1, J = 71.8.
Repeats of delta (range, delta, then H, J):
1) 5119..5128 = 74.0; 65.4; 69.6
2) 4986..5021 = 91.9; 55.6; 71.5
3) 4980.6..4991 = 80.9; 62.1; 70.9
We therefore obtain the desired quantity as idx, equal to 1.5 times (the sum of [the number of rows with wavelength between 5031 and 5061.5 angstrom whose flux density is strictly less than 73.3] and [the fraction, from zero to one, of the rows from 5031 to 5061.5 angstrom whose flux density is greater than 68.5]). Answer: 24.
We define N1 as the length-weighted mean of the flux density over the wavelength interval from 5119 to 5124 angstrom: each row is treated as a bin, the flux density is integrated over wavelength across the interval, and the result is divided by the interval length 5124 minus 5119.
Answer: 70.2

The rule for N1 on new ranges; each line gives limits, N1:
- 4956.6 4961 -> 78.6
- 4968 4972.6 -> 75.0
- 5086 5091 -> 72.9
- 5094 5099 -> 71.5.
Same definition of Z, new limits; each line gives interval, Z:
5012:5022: 140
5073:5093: 144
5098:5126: 150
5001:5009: 142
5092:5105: 139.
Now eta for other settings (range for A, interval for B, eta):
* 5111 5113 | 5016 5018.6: 239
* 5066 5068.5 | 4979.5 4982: 202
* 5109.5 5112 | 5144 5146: 231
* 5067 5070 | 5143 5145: 208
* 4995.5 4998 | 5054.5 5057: 210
